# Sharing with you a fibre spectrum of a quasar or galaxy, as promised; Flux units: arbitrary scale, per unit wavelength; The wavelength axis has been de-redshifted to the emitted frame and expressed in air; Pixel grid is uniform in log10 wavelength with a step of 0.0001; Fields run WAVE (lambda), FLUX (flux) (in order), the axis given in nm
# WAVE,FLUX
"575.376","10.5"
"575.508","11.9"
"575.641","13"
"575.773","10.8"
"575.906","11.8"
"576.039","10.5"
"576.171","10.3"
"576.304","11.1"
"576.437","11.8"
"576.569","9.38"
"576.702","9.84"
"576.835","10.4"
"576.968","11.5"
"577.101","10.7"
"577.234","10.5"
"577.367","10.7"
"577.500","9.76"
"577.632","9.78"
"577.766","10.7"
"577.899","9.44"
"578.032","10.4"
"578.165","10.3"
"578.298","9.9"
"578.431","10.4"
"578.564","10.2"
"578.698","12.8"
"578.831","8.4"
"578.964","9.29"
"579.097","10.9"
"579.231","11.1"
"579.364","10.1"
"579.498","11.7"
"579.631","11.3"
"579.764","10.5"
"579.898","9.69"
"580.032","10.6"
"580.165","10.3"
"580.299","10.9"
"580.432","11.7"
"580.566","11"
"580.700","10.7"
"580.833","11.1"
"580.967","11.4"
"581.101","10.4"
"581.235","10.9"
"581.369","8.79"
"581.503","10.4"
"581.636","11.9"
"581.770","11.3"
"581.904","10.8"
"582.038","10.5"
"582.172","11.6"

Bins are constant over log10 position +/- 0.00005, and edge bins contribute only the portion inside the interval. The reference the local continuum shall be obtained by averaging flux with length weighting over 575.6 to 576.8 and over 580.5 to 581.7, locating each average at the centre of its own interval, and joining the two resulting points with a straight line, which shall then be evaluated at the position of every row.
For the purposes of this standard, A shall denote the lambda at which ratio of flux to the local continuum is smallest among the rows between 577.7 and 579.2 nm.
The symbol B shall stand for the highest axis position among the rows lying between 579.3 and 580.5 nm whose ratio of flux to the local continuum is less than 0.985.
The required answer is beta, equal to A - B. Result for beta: -1.33 nm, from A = 578.831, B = 580.165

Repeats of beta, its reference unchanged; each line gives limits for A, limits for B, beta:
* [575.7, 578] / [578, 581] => -3.60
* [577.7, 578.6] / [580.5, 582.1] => -4.14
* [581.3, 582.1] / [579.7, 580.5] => 1.20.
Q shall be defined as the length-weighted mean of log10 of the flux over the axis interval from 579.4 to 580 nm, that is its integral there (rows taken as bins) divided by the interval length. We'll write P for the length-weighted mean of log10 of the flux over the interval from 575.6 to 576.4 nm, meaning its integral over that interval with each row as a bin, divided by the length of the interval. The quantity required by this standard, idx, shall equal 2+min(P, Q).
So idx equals 3.03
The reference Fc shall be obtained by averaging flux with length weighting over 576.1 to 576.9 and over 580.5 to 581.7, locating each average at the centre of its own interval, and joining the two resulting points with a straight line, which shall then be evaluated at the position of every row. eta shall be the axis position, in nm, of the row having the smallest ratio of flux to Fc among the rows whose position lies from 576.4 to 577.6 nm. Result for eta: 576.569 nm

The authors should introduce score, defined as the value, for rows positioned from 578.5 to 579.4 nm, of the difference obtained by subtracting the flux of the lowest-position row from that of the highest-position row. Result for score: -0.1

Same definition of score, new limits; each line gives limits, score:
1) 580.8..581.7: 0.8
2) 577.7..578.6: -0.5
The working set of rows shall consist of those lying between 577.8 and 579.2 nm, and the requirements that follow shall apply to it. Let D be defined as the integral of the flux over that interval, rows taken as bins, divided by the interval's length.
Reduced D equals 10.2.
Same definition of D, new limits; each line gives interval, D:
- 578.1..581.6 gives 10.6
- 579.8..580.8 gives 10.7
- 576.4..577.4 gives 10.6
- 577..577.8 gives 10.4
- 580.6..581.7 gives 10.7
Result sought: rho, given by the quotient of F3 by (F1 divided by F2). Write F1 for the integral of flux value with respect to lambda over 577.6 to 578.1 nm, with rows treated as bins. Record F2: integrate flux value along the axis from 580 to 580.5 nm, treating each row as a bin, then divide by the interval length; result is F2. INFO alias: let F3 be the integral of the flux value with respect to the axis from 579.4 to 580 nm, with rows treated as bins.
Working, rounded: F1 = 5.04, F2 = 10.9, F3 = 6.44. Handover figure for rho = 13.9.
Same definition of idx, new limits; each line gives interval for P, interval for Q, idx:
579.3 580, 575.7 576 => 3.03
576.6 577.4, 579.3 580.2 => 3.02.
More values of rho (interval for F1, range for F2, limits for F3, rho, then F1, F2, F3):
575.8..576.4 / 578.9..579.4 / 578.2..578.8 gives 10.1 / 6.57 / 10.4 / 6.39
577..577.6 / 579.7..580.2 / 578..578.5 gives 8.4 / 6.27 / 10.3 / 5.13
